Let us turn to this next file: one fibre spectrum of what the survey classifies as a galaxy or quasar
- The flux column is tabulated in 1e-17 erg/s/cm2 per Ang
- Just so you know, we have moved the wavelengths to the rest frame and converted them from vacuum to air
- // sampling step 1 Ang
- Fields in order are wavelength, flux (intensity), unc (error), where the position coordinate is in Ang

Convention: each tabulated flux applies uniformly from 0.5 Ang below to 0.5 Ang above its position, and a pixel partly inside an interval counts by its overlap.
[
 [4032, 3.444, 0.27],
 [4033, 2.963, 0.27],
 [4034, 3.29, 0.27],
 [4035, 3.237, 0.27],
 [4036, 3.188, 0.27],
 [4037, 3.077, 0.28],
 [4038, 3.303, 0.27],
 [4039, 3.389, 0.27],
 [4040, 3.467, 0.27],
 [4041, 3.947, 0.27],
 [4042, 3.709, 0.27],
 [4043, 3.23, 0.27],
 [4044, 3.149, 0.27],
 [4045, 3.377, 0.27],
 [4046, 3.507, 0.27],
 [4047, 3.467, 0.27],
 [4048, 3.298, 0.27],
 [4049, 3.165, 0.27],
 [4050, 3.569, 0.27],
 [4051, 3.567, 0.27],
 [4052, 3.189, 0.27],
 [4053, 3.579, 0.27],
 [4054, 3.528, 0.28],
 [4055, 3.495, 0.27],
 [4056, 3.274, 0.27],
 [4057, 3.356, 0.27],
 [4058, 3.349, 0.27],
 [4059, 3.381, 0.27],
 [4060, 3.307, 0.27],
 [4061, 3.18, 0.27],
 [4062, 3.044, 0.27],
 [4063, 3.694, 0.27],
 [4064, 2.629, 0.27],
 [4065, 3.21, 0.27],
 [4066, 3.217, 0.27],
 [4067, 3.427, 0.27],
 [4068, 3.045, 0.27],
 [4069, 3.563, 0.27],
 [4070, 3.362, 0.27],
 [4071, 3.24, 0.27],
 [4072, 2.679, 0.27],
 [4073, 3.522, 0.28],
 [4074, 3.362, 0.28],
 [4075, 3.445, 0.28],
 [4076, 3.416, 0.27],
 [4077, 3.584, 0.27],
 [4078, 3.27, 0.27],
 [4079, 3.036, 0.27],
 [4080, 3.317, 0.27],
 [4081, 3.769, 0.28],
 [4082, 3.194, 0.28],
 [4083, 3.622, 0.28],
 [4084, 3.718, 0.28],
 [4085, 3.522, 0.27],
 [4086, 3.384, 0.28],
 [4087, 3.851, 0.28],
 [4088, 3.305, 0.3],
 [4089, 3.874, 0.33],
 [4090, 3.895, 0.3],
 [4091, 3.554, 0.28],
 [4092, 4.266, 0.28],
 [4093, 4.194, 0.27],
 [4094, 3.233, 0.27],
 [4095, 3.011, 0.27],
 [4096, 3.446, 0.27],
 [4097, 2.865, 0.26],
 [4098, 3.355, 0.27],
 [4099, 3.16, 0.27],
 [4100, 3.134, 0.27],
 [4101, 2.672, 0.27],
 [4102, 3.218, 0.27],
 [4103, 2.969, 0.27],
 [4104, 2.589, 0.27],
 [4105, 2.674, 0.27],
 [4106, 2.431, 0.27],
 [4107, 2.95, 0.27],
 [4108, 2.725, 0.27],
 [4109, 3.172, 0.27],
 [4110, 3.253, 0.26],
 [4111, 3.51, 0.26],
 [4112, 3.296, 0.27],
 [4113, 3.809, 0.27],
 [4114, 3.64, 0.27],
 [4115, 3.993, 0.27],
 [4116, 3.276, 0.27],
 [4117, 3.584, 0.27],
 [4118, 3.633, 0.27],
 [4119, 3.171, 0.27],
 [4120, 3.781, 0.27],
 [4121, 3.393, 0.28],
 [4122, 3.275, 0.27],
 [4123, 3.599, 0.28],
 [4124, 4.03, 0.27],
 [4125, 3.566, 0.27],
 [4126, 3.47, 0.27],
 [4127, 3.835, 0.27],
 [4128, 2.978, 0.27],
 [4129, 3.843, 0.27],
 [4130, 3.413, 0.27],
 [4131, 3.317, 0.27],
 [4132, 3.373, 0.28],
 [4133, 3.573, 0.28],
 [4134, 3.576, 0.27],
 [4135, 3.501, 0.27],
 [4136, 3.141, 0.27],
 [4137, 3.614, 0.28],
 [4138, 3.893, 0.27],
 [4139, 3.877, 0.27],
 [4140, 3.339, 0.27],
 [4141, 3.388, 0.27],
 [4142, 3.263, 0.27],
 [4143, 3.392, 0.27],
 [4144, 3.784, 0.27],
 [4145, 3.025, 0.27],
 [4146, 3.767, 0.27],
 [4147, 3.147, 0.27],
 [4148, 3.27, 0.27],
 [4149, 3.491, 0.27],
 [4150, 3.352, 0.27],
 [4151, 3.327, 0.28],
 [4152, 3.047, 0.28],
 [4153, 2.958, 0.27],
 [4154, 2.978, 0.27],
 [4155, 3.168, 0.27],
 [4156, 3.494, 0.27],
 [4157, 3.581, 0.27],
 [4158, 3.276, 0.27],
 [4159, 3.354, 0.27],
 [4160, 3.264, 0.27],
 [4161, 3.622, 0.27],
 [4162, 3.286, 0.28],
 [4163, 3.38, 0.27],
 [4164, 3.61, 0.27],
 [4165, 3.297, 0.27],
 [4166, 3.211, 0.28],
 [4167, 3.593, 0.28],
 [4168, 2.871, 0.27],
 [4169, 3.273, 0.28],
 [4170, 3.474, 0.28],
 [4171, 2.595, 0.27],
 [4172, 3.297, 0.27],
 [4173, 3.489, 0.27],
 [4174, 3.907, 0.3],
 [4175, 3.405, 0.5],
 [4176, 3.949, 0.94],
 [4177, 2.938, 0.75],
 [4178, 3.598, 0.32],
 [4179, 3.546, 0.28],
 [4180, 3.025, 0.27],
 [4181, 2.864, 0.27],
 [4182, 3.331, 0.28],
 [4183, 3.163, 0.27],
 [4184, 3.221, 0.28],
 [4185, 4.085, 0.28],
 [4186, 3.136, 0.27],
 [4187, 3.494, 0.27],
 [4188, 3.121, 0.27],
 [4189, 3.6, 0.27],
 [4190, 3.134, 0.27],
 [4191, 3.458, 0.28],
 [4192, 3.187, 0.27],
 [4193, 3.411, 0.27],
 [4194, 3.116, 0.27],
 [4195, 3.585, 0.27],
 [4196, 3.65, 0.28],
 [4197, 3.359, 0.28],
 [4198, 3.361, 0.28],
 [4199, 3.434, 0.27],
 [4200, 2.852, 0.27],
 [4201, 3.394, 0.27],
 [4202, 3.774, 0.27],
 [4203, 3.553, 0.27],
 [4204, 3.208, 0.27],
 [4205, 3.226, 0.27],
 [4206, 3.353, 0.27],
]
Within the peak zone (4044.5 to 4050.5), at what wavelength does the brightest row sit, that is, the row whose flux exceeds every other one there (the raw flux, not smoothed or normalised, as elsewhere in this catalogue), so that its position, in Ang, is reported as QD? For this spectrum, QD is 4050 Ang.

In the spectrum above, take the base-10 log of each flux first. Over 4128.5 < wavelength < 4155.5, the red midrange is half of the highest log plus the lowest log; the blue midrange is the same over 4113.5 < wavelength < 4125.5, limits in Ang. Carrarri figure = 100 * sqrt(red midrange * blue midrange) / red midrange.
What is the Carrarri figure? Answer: 102.1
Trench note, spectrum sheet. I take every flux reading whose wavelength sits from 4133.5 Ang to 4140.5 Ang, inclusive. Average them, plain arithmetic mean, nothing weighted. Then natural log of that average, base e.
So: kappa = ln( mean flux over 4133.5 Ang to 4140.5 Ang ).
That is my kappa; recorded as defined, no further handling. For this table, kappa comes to 1.27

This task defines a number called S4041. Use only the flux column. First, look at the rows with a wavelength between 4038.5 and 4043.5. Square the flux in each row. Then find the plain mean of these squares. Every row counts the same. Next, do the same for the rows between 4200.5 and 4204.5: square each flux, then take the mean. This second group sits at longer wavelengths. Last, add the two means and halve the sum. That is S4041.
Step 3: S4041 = 12.4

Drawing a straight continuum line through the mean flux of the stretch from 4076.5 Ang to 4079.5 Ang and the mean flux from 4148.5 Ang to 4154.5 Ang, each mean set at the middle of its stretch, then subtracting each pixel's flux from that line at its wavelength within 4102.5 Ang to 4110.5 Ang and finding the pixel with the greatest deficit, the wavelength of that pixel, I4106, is 4106 Ang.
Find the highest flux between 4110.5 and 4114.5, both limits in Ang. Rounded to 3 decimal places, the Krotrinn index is 3.809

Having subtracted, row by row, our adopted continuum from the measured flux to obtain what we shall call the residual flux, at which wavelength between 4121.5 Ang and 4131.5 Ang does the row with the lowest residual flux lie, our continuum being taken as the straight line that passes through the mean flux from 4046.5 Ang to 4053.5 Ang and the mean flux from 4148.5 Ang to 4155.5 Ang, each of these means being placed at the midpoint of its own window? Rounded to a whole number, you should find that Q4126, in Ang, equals 4128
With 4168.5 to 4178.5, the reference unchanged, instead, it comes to 4171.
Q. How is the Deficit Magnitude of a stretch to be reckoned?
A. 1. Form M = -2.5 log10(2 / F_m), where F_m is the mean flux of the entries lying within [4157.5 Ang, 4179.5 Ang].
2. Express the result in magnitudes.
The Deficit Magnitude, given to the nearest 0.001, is 0.568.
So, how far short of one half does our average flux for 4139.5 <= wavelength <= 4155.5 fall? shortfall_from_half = -2.79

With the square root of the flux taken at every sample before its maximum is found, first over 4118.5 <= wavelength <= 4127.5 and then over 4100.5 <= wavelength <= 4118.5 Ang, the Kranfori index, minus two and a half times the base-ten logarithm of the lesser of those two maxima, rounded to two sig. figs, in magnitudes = -0.75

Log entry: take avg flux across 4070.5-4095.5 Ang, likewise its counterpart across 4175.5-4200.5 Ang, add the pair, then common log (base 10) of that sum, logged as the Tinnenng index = 0.835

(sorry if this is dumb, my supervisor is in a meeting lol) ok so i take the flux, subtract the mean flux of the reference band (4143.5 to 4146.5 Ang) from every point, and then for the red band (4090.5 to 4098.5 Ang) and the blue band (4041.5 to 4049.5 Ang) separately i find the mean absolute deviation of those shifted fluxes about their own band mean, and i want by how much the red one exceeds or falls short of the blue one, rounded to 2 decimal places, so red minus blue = 0.23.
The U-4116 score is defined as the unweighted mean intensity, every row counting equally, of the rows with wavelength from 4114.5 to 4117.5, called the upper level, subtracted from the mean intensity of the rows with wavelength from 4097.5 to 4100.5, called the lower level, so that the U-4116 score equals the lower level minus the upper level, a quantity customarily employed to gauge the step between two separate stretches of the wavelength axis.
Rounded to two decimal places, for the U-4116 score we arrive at -0.40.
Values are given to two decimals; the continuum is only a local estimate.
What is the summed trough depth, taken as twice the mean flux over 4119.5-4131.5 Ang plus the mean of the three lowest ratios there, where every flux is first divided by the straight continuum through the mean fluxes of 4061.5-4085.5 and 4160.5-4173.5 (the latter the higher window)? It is 3.10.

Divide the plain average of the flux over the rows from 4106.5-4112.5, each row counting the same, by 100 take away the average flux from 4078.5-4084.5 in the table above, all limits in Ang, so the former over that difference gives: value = 0.0326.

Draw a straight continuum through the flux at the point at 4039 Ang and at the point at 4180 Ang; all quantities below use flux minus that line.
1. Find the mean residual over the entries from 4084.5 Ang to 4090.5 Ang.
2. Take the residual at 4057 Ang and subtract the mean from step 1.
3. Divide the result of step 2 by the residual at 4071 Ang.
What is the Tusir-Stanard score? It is 5.4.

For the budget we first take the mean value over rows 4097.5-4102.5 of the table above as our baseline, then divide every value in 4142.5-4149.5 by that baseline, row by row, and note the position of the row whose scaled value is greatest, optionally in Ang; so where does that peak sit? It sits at 4144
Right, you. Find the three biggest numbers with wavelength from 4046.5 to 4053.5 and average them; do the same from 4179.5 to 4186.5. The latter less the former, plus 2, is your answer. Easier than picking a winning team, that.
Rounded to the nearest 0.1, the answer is 2.0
